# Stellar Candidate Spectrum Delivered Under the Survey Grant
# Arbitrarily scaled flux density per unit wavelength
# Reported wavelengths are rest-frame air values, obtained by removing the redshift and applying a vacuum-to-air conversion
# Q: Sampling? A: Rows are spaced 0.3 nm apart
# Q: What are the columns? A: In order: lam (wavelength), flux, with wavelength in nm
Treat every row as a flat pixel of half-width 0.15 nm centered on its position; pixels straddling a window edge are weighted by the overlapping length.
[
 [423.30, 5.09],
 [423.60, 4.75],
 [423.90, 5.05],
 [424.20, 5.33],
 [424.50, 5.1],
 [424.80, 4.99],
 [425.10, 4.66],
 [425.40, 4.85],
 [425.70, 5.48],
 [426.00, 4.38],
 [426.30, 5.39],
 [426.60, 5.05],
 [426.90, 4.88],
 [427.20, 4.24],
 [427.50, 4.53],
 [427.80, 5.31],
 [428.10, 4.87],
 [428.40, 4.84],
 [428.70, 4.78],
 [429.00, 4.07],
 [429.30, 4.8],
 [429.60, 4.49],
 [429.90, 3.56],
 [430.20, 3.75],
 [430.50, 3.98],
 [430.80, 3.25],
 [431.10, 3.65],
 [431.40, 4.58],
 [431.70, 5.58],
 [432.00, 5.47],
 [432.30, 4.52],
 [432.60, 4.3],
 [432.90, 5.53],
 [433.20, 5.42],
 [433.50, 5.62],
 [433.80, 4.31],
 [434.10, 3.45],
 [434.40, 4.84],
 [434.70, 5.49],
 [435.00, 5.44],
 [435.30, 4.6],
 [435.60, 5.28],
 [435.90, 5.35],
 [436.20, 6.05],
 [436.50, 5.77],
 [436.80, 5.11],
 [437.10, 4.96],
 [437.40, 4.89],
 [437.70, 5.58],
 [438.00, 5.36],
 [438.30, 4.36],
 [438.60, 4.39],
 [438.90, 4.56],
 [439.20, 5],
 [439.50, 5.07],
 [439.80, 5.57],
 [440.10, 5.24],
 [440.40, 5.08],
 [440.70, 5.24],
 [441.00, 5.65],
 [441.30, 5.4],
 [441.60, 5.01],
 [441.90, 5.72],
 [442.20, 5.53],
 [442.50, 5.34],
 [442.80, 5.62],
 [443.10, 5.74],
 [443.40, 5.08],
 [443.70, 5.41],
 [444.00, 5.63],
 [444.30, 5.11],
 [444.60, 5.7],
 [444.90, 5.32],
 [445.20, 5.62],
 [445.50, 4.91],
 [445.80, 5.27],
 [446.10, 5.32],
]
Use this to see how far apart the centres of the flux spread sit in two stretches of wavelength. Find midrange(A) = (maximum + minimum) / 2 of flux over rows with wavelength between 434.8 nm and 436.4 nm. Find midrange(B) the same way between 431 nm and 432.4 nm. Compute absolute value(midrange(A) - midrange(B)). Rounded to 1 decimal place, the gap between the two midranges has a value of 0.7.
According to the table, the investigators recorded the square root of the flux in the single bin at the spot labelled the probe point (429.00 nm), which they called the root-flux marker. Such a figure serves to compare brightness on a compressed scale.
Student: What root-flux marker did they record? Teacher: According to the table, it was 2.0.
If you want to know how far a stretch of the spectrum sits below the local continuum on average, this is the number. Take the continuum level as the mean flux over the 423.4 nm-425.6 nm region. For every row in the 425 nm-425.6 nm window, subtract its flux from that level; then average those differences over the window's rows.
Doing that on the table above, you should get 0.2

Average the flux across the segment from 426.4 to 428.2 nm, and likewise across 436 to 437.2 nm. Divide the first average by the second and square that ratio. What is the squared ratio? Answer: 0.77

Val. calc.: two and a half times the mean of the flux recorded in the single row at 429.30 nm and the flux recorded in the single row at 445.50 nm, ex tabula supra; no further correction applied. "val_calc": 12.14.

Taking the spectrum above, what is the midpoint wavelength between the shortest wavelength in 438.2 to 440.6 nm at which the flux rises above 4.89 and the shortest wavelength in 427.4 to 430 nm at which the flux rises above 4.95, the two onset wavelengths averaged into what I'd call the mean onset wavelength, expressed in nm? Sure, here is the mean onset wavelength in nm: 433.50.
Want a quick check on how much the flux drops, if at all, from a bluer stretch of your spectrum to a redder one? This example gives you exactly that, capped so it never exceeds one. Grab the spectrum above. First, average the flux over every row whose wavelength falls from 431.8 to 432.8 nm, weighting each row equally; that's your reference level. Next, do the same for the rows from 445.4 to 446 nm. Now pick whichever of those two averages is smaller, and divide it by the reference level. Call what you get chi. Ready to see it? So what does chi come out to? 1.00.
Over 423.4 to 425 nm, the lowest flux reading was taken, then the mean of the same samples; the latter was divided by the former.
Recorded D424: 1.06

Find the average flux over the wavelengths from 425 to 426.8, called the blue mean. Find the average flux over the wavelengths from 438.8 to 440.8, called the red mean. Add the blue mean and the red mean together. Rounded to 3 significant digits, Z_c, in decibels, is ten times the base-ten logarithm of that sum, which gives 10.0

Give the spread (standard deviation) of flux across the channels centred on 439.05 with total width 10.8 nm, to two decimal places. 0.51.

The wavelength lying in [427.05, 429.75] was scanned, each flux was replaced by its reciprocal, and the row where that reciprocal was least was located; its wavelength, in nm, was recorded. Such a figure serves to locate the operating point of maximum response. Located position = 427.80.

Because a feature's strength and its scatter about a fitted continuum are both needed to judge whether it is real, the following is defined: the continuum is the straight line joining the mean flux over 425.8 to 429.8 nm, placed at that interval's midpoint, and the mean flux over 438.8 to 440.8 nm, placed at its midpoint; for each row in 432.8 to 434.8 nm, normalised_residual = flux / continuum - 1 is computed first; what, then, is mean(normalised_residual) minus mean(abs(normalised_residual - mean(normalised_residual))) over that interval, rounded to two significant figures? -0.13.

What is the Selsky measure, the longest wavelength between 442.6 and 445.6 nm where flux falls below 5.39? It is 445.50 nm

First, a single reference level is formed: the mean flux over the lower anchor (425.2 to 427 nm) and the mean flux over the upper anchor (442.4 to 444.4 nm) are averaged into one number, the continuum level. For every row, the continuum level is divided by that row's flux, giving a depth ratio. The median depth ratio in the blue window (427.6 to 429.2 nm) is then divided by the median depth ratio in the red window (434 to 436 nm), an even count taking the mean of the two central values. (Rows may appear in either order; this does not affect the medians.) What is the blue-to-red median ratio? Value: 1.09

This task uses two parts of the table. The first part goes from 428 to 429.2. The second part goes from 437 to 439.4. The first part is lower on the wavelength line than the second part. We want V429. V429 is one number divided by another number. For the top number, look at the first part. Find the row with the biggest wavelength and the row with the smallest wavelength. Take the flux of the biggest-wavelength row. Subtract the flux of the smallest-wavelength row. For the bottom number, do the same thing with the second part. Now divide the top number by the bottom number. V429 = -20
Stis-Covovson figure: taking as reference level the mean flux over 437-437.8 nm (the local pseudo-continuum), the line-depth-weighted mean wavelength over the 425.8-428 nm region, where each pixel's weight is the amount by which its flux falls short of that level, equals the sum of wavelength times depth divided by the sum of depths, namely 426.86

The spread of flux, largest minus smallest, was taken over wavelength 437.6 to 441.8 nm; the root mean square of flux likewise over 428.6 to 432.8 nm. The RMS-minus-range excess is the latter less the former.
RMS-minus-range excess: 3.10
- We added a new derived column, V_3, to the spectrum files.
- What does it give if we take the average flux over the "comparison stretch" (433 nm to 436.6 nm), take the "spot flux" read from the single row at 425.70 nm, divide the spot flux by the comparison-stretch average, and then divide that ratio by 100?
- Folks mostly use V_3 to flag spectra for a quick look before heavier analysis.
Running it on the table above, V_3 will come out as 0.011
